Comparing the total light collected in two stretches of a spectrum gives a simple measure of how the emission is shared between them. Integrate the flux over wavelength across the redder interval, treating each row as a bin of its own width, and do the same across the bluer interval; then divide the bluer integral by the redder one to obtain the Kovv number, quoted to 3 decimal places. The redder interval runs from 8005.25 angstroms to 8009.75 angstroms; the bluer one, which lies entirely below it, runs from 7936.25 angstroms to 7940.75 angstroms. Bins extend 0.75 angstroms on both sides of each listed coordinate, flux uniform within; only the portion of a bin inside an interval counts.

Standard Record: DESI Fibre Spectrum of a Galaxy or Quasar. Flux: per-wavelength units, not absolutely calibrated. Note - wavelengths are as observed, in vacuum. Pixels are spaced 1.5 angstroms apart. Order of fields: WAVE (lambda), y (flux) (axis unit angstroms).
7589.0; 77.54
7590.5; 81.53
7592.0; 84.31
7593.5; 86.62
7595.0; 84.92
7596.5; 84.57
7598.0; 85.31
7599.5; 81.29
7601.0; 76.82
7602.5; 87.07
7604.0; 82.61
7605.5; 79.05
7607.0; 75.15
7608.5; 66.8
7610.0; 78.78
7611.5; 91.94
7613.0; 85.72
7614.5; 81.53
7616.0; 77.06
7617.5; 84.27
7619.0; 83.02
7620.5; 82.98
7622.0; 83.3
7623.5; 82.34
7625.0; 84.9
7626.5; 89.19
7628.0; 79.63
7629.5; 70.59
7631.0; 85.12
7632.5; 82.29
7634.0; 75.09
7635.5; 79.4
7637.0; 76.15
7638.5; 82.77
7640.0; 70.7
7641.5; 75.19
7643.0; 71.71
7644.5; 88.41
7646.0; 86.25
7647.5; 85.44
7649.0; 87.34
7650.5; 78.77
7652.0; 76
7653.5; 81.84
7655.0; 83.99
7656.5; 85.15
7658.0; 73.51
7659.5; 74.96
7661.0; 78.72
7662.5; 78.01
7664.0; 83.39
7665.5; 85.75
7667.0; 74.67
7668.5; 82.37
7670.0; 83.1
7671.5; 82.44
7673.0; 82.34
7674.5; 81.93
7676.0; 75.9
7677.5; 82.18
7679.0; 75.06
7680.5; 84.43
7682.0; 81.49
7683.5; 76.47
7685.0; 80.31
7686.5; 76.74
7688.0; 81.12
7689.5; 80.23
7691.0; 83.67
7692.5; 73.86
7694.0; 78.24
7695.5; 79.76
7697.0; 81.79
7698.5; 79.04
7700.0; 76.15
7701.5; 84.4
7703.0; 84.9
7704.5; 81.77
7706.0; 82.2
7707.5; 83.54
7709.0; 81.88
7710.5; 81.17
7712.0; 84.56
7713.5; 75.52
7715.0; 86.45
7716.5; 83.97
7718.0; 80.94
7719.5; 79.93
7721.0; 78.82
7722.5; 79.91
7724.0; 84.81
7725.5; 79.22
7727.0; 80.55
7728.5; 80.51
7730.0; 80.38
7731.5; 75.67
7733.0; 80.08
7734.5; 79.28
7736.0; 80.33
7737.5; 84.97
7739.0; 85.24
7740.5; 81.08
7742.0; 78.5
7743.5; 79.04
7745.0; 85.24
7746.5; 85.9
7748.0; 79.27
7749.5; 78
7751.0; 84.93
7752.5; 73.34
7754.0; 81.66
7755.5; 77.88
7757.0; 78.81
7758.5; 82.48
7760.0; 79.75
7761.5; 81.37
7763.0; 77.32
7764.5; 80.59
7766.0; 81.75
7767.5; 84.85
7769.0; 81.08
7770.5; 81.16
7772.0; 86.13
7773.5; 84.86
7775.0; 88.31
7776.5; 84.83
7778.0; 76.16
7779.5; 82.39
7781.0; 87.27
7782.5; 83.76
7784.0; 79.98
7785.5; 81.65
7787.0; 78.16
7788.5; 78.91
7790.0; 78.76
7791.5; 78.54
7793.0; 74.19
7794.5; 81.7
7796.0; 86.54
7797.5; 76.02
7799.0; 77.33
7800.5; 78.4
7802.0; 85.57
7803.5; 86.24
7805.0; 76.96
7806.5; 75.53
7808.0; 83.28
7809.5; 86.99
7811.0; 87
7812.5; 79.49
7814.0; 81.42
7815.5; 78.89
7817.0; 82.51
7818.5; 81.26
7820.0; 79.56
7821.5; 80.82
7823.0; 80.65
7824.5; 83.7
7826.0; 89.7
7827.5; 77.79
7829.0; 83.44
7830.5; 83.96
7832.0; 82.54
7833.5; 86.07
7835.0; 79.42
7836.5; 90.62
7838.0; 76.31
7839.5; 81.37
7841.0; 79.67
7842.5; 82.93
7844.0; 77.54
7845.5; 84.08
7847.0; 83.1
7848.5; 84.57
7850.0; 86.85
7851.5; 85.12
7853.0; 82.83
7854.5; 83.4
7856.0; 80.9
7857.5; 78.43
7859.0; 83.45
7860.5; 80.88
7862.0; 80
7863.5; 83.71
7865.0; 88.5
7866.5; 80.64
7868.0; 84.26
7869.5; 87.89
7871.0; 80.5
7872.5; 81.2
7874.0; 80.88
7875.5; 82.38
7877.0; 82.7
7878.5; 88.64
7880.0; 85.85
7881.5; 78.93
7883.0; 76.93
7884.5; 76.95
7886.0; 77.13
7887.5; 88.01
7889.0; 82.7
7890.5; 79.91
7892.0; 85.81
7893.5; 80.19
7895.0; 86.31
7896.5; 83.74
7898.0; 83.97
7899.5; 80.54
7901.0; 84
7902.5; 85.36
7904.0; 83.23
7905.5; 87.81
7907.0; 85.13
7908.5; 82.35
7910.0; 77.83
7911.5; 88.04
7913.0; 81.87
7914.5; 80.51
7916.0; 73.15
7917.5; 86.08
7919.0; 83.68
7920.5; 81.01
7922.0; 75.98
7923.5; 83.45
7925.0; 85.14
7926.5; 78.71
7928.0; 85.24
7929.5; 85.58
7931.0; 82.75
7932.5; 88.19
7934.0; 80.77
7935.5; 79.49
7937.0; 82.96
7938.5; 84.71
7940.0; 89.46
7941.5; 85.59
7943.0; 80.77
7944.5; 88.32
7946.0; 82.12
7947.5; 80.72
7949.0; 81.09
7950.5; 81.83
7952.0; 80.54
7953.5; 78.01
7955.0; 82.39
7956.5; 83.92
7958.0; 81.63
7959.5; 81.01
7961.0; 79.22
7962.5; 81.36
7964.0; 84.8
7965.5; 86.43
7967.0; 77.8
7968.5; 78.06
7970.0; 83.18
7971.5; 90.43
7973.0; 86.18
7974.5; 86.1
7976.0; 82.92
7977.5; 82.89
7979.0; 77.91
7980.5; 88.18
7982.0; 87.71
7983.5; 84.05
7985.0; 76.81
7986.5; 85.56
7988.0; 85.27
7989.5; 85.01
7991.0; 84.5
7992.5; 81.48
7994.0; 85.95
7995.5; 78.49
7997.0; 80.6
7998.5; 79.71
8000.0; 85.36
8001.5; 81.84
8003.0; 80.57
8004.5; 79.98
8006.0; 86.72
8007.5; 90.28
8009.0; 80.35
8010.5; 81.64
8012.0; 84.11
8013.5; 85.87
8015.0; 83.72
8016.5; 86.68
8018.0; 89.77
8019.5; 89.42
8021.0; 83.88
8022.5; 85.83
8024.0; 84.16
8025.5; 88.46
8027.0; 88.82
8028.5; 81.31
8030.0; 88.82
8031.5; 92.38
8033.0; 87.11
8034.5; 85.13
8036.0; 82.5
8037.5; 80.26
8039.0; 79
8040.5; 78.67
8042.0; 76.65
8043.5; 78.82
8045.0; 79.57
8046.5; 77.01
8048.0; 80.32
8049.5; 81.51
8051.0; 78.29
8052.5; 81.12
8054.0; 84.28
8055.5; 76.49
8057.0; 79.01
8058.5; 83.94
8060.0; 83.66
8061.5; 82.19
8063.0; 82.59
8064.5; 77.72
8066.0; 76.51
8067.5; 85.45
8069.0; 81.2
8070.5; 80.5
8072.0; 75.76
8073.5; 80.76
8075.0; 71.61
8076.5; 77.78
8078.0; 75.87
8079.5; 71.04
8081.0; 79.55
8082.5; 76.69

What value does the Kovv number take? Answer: 0.999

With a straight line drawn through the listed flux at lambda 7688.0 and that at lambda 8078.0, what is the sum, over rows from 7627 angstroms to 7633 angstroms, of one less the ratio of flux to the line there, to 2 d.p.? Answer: 0.12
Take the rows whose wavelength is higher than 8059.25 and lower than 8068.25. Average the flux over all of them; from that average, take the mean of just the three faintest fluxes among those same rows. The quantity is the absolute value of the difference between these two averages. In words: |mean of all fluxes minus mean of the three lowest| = 2.5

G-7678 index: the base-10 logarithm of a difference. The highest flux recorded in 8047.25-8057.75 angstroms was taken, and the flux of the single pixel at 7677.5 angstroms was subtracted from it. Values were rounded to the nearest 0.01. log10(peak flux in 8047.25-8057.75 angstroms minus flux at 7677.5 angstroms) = 0.32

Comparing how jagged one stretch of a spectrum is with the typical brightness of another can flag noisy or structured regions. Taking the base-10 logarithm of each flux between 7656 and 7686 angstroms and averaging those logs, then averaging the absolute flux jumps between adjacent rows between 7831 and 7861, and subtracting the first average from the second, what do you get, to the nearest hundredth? 2.28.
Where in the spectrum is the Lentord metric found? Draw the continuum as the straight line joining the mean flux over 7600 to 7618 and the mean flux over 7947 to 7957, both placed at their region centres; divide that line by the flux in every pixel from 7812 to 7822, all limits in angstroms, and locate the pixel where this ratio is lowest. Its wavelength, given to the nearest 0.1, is 7817.0 angstroms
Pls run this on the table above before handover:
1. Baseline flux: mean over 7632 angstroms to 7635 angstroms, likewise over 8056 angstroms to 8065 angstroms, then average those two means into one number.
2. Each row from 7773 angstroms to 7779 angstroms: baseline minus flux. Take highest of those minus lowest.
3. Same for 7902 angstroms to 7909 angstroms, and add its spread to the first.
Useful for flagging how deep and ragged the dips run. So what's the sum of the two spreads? 17.6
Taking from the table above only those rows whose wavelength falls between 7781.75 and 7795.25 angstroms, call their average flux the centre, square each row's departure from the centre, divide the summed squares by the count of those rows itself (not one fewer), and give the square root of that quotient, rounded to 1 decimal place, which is 2.6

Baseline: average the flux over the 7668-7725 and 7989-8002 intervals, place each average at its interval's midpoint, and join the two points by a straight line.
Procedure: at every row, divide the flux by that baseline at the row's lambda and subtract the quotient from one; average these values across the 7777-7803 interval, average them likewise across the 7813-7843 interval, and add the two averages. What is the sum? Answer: 0.01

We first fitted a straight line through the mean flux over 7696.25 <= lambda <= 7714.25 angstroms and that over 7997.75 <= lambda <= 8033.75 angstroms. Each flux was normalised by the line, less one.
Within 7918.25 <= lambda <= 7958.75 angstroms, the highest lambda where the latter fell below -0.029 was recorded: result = 7958.0 angstroms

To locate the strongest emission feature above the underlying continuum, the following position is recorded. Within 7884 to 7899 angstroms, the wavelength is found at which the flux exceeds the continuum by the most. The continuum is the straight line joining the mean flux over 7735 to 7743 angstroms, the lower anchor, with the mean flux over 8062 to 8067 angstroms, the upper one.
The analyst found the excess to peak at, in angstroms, 7887.5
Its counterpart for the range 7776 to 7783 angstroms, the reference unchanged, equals 7781.0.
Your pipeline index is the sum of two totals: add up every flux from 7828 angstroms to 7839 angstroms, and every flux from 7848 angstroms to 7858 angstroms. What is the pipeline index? 1164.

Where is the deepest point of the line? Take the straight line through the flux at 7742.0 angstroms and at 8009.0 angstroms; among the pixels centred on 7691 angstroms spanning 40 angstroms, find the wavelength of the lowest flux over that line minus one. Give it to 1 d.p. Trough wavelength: 7692.5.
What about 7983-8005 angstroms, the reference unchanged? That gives 7985.0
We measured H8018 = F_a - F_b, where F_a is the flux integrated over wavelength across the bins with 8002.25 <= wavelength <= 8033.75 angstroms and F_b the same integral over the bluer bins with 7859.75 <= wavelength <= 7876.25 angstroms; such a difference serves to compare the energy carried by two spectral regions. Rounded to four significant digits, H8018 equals 1334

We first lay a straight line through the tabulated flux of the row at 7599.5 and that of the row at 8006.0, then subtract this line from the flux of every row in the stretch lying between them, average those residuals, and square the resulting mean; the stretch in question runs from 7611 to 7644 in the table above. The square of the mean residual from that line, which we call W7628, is 1.0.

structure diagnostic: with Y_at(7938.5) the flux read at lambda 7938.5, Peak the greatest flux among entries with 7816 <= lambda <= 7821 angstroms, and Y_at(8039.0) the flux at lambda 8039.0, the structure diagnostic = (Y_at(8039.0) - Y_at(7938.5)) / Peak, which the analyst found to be -0.069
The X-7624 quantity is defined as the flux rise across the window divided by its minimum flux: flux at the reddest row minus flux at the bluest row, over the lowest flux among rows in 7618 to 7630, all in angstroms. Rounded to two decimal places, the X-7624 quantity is -0.18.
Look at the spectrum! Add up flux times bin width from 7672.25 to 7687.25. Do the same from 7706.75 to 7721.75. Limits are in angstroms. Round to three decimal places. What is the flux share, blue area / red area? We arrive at 0.976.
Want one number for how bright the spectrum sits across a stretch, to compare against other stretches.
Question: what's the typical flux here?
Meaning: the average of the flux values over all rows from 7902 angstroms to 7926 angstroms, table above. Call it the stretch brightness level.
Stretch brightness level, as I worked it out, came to 82.5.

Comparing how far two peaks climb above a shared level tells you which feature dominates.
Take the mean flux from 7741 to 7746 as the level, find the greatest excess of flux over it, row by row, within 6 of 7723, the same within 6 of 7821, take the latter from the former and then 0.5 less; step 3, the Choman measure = -5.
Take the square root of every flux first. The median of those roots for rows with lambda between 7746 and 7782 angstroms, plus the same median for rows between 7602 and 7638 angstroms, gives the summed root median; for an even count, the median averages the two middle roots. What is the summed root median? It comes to 18.1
